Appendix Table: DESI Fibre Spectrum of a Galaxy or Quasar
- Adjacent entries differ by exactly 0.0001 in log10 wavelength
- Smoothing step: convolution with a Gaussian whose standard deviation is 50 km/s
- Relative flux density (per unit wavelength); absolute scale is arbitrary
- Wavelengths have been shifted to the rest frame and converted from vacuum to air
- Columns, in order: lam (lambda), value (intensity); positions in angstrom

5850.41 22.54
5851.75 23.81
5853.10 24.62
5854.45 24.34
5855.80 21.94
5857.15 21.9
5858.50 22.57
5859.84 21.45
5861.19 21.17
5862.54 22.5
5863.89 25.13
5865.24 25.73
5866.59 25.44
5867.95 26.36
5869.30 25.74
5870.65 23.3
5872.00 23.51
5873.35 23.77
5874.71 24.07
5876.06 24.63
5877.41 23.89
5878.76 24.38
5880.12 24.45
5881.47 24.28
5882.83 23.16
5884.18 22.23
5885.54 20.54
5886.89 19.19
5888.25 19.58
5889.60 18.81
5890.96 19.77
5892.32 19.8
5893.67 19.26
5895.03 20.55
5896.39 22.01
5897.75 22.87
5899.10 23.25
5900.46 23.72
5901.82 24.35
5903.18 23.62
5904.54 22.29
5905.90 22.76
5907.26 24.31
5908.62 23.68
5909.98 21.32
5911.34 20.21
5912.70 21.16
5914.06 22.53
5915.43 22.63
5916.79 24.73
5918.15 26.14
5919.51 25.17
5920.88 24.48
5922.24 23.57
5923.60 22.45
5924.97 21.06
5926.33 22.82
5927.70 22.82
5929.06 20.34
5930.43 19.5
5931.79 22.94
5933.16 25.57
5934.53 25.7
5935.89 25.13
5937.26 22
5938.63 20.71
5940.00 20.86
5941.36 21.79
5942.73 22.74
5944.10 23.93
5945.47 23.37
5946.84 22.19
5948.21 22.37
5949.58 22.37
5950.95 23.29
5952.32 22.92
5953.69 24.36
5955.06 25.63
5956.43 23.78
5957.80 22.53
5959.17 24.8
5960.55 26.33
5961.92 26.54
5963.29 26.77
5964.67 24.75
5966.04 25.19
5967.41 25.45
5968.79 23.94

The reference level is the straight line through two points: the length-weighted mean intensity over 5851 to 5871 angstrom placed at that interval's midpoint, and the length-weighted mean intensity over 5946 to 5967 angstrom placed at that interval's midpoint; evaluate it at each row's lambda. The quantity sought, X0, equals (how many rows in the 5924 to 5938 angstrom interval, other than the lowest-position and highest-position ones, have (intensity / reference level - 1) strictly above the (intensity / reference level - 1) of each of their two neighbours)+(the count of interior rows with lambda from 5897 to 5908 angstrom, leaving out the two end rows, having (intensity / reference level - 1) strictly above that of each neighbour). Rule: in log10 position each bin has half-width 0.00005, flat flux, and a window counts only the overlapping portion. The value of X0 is 3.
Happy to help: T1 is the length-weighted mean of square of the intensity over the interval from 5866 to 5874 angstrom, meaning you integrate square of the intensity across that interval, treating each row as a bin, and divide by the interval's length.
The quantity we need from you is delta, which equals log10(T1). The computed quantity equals 2.79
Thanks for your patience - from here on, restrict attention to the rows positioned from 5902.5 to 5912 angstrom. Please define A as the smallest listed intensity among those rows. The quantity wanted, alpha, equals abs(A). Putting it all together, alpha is 20.2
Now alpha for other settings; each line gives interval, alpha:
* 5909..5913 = 20.2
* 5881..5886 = 20.5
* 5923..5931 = 19.5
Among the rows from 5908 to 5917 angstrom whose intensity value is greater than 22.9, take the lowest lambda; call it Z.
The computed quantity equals 5908.62 angstrom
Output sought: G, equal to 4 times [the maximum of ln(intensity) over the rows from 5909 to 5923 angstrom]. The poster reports 13.05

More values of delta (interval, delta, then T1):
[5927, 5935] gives 2.72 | 522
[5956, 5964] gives 2.80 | 635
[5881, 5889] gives 2.66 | 461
